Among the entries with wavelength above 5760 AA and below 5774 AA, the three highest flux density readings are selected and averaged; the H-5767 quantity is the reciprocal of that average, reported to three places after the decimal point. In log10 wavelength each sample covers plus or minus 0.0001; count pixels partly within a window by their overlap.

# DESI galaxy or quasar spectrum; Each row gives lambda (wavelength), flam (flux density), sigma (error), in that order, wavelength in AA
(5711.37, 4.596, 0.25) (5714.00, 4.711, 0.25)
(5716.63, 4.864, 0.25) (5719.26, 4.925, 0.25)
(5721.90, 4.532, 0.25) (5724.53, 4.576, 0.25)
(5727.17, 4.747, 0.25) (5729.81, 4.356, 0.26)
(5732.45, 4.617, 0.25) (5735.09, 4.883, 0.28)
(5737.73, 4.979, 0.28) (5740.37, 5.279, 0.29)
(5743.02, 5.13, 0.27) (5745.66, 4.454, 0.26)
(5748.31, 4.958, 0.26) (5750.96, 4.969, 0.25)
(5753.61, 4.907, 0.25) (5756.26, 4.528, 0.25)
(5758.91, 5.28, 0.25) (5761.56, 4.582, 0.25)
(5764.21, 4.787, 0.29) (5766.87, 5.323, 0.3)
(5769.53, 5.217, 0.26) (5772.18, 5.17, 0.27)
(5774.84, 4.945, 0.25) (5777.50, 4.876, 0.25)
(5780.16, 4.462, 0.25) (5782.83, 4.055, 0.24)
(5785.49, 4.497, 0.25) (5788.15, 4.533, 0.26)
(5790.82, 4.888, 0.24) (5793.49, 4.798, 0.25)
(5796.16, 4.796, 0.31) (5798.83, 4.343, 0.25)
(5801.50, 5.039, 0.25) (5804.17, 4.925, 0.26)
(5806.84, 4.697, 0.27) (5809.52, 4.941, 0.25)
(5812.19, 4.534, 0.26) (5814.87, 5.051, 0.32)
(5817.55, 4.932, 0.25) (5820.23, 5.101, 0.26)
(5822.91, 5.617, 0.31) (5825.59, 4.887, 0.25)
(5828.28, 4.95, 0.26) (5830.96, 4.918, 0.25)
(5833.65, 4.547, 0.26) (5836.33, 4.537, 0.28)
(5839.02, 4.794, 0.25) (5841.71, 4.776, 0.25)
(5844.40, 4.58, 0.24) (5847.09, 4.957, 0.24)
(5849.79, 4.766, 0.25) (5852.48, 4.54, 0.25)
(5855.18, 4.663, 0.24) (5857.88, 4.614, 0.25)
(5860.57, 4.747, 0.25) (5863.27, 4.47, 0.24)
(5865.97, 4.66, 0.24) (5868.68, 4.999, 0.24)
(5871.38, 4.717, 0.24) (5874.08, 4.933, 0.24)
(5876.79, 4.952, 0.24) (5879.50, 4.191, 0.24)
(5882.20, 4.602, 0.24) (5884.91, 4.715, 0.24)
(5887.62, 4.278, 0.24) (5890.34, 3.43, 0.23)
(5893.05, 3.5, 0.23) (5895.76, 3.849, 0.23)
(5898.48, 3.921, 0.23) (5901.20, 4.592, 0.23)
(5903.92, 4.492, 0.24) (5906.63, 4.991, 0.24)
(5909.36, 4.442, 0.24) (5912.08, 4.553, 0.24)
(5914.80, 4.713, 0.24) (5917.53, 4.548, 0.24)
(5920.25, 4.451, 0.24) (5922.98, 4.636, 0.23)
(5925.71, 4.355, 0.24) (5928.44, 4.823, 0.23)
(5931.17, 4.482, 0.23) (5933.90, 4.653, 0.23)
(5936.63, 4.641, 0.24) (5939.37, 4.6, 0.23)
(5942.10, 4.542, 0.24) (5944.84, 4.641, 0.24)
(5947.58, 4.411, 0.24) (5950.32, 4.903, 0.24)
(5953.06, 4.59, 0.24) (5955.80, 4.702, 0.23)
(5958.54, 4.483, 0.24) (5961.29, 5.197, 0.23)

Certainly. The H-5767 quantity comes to 0.191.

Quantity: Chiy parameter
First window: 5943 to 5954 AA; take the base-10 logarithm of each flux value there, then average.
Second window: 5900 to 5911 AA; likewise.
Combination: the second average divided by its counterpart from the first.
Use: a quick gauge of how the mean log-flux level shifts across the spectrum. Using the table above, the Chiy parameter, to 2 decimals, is 1.00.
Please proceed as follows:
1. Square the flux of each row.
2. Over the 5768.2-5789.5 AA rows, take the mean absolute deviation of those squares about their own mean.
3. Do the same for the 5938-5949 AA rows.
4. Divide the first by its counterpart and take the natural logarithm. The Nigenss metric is 1.6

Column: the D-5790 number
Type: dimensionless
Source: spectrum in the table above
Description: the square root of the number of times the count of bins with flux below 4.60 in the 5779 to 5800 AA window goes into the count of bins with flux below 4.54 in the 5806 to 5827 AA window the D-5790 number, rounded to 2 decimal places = 0.45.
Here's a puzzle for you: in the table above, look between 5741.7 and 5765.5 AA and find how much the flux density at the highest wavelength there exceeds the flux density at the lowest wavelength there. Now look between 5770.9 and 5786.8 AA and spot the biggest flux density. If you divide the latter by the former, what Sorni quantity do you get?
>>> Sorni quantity -15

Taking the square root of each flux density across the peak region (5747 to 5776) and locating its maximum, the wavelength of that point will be 5766.87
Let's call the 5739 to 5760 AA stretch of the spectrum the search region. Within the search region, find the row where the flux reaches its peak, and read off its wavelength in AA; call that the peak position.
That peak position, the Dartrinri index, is 5758.91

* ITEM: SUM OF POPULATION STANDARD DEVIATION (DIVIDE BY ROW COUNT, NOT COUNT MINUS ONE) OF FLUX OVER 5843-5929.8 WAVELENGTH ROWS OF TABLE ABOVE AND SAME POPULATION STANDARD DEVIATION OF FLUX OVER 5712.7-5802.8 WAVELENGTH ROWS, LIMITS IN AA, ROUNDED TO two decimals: 0.68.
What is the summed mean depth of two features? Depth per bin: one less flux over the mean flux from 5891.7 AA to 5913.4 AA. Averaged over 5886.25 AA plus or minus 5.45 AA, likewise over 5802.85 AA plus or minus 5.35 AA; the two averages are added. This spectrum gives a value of -0.10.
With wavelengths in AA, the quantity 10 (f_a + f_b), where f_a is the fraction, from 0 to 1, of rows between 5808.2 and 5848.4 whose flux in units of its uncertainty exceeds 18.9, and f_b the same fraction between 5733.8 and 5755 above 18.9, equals 11.7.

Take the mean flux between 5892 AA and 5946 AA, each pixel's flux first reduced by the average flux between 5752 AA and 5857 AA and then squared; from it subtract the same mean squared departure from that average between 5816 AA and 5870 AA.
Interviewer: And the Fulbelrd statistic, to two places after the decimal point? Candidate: 0.16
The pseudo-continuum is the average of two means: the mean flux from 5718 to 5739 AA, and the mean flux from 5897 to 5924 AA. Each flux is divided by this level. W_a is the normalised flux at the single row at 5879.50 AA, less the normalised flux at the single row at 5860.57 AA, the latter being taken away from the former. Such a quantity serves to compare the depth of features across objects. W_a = -0.12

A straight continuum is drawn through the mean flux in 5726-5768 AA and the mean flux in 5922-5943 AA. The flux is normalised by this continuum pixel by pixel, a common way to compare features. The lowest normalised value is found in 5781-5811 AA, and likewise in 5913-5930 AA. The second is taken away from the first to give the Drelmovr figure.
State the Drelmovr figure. -0.10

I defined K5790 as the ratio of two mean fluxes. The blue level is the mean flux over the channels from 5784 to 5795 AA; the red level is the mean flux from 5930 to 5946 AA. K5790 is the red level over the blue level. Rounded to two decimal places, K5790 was 0.98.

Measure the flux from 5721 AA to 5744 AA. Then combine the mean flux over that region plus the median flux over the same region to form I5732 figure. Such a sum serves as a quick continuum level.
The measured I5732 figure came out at 9.54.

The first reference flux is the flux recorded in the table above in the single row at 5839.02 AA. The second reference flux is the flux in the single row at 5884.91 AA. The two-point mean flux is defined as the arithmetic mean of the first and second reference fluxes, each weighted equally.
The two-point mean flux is 4.8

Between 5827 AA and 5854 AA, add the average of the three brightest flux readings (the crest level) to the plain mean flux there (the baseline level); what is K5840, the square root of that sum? 3.11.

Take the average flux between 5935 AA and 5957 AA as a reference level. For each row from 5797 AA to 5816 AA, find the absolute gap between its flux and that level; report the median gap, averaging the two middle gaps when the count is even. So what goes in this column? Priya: 0.30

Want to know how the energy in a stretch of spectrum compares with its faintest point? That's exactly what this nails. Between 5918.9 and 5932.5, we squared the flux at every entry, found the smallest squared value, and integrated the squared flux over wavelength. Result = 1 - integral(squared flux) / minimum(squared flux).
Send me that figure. -14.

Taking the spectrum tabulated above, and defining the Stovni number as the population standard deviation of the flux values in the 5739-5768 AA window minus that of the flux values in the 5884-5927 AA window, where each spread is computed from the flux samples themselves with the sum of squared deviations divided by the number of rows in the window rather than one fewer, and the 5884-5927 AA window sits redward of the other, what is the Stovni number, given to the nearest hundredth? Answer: -0.13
